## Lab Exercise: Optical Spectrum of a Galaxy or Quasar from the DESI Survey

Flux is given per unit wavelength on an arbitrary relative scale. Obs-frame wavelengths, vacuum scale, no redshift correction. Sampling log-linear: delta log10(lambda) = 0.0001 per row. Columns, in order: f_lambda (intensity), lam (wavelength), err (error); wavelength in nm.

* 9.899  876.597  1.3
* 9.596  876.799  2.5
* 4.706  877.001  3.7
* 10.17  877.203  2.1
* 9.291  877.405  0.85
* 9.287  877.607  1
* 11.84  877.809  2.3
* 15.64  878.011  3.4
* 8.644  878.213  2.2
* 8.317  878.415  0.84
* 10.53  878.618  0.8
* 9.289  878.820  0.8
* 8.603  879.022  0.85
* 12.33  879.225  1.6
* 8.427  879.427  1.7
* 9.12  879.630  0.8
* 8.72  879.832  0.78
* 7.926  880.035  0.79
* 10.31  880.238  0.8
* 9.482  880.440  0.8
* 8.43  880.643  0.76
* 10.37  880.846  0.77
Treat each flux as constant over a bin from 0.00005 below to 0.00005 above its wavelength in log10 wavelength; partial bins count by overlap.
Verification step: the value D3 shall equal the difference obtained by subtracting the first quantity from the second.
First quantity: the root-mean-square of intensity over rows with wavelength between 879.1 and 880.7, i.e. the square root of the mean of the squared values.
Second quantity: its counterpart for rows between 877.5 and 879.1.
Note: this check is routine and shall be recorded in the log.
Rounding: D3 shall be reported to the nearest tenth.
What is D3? 1.1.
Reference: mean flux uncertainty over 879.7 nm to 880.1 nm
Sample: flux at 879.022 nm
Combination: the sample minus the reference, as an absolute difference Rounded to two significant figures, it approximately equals 7.8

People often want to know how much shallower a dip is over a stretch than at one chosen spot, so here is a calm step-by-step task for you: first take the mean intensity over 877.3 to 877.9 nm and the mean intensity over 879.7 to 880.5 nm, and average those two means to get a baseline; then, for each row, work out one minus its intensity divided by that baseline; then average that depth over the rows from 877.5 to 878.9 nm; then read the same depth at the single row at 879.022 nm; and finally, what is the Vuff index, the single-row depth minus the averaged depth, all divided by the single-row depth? 1.9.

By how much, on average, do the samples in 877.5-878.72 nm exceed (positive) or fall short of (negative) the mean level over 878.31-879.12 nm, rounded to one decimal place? 1.5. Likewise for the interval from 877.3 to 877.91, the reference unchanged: 1.0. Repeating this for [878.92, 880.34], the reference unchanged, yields 0.2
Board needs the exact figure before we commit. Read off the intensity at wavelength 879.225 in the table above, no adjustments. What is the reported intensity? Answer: 12.33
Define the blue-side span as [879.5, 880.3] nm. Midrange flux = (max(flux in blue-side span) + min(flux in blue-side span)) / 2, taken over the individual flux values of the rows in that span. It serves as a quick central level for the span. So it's 9.1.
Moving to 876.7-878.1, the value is 10.2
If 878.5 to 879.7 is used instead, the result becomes 10.4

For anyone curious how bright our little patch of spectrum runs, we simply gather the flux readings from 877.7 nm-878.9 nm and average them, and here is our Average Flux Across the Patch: 10.7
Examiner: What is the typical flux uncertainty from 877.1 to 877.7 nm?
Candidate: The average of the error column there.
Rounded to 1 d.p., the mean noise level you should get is 1.3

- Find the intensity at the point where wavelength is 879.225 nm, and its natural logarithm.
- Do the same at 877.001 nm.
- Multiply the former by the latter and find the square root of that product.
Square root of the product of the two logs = 1.97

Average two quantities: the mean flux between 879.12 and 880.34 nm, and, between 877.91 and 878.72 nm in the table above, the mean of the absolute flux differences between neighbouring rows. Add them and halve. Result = 6.3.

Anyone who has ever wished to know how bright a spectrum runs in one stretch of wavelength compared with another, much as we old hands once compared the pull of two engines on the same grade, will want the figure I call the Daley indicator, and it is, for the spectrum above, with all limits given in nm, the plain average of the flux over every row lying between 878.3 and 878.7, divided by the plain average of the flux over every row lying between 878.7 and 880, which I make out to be 1.00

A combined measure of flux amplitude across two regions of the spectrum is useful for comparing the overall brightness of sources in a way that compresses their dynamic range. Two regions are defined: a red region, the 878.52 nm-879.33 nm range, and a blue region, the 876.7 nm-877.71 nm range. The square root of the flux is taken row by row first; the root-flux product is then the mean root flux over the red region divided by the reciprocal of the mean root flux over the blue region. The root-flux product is 9.27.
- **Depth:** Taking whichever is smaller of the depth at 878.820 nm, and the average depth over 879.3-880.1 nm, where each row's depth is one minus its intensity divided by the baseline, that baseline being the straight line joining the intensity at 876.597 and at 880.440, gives 0.038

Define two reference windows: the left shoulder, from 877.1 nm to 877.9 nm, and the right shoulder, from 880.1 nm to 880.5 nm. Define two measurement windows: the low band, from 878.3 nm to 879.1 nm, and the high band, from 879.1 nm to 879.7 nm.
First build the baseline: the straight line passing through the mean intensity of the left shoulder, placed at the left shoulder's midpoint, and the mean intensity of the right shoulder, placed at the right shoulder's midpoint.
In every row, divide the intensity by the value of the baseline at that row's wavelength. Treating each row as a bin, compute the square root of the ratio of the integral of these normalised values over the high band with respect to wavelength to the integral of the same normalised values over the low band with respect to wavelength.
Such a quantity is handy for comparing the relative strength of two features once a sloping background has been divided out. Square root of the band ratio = 0.90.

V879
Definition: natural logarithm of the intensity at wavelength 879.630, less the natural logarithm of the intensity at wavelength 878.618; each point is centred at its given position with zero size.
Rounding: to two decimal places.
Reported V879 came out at -0.14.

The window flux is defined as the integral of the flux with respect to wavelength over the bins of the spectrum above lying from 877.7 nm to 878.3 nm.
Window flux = 7.3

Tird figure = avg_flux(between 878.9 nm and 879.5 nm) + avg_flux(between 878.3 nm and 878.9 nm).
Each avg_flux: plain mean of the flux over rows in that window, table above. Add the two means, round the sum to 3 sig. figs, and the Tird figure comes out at 19.2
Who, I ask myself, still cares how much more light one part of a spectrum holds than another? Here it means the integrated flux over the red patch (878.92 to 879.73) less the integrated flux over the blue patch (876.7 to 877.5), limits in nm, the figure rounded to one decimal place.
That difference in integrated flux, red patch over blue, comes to 1.0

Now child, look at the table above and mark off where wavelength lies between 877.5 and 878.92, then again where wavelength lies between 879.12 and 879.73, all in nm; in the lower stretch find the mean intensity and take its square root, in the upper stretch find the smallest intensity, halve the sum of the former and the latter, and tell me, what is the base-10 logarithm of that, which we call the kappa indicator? 0.766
